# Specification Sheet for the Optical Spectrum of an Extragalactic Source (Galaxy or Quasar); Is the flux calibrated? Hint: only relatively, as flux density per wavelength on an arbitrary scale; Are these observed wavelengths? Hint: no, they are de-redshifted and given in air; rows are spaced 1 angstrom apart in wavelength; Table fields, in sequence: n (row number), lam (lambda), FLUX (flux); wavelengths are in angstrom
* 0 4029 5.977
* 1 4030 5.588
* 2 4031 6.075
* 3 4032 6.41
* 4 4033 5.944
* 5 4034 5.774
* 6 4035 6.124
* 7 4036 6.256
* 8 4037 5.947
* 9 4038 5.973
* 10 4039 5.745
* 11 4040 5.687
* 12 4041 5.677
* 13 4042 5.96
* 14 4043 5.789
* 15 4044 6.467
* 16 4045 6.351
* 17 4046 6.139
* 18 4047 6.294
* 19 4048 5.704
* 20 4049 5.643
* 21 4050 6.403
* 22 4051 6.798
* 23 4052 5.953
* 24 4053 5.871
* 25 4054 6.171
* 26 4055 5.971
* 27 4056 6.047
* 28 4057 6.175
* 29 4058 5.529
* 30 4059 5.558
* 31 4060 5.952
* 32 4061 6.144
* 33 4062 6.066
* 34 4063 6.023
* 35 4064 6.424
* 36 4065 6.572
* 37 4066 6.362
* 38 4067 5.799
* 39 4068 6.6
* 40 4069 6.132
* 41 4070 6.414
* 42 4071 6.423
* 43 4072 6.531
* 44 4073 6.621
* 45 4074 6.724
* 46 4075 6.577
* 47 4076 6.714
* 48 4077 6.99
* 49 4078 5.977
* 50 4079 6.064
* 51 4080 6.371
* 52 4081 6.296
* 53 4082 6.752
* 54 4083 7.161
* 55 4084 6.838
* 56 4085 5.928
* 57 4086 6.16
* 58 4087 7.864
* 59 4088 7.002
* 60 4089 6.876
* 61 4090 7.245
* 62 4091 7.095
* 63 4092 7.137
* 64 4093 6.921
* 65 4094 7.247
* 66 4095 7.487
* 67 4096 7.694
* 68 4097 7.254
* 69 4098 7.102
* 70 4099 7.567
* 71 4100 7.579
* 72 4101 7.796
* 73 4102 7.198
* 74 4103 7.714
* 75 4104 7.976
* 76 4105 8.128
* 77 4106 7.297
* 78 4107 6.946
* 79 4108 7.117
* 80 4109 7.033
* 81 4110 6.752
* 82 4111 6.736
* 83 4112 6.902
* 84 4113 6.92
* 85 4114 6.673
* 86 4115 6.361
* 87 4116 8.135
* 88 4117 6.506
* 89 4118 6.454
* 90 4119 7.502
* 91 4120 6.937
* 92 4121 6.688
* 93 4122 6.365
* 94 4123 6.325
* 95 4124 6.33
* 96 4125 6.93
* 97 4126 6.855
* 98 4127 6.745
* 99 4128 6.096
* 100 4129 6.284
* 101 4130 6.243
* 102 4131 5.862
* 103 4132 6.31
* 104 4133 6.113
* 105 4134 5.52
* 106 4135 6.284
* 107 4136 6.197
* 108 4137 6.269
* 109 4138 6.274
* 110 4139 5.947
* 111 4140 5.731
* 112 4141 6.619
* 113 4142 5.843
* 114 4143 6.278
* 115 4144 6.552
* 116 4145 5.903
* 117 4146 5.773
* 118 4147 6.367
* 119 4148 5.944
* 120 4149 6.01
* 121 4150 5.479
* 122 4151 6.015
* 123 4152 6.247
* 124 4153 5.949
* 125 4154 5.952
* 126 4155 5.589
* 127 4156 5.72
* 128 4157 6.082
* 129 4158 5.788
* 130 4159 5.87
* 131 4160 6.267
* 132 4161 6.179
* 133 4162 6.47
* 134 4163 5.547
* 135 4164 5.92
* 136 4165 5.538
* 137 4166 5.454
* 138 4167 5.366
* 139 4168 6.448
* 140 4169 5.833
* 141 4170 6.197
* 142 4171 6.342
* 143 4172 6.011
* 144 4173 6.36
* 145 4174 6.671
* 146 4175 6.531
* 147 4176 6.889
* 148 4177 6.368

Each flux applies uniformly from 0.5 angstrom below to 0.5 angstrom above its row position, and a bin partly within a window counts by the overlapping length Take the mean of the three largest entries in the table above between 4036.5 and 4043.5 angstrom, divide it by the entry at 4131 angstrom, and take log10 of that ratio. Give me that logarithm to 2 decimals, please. 0.01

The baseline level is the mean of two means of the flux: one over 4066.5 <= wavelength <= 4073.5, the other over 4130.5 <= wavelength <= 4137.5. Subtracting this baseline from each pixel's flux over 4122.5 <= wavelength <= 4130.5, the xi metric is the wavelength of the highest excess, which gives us 4125 angstrom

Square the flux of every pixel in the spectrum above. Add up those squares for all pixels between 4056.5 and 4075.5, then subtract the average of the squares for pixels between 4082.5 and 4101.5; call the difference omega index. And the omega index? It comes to 691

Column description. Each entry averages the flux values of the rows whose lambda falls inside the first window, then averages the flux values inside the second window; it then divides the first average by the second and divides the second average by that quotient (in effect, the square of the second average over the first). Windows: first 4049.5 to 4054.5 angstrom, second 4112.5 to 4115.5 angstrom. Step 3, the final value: 7.1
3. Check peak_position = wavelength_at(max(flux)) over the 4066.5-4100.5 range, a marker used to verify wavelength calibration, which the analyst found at 4087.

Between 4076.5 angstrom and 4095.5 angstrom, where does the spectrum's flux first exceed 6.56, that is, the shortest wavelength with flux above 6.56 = 4077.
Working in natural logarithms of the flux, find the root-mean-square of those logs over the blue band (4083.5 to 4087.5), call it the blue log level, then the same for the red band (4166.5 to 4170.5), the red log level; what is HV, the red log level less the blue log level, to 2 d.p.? -0.11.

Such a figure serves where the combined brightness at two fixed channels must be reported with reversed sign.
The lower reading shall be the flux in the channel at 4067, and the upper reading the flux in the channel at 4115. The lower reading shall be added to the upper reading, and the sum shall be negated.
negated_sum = -12.2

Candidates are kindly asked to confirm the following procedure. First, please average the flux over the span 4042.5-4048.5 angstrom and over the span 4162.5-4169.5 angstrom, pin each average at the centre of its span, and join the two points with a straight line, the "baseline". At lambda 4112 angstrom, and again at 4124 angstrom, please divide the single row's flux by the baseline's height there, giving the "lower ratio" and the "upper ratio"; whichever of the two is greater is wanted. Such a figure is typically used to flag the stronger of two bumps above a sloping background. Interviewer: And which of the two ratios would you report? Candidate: 1.17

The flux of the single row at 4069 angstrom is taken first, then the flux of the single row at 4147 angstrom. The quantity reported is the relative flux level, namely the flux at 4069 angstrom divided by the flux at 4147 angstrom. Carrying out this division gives 0.96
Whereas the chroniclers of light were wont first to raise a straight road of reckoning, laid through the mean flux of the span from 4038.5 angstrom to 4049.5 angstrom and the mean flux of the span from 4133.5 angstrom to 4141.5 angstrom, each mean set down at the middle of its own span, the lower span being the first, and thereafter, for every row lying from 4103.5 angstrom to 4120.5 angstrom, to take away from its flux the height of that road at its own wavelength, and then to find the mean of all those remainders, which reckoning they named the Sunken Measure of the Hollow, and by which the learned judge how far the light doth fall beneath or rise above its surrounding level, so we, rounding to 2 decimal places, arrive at 1.02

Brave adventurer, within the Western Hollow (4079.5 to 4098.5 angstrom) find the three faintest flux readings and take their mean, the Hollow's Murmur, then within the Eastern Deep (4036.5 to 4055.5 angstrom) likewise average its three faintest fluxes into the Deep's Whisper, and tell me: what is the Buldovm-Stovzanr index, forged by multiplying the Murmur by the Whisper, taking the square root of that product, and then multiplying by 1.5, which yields 8.84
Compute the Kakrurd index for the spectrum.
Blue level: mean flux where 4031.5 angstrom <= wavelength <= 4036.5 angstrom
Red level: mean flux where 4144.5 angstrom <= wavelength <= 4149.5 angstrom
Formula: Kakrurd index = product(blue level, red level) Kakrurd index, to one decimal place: 36.6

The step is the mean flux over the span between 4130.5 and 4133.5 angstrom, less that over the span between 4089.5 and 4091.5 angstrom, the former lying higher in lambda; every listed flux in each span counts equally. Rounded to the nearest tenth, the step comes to -1.1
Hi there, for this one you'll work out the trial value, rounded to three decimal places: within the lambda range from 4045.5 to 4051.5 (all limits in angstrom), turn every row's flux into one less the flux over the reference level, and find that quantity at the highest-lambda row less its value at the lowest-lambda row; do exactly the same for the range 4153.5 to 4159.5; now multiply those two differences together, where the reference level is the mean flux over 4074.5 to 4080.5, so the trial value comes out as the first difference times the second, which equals -0.001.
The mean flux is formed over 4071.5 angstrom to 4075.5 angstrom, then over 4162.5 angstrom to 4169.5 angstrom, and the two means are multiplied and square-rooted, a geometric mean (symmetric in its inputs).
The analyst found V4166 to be 6.2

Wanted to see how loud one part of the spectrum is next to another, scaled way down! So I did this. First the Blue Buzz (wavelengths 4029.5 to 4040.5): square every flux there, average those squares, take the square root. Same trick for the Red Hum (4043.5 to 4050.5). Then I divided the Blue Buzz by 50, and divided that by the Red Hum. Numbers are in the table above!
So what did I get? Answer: 0.019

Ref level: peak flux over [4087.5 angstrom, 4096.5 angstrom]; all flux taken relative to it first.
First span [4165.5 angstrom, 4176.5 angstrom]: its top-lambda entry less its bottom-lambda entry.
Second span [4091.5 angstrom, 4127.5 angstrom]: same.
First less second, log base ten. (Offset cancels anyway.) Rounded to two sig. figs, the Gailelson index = 0.26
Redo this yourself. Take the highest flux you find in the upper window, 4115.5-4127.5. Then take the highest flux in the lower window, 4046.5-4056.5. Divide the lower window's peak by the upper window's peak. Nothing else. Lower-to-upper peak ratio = 0.84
